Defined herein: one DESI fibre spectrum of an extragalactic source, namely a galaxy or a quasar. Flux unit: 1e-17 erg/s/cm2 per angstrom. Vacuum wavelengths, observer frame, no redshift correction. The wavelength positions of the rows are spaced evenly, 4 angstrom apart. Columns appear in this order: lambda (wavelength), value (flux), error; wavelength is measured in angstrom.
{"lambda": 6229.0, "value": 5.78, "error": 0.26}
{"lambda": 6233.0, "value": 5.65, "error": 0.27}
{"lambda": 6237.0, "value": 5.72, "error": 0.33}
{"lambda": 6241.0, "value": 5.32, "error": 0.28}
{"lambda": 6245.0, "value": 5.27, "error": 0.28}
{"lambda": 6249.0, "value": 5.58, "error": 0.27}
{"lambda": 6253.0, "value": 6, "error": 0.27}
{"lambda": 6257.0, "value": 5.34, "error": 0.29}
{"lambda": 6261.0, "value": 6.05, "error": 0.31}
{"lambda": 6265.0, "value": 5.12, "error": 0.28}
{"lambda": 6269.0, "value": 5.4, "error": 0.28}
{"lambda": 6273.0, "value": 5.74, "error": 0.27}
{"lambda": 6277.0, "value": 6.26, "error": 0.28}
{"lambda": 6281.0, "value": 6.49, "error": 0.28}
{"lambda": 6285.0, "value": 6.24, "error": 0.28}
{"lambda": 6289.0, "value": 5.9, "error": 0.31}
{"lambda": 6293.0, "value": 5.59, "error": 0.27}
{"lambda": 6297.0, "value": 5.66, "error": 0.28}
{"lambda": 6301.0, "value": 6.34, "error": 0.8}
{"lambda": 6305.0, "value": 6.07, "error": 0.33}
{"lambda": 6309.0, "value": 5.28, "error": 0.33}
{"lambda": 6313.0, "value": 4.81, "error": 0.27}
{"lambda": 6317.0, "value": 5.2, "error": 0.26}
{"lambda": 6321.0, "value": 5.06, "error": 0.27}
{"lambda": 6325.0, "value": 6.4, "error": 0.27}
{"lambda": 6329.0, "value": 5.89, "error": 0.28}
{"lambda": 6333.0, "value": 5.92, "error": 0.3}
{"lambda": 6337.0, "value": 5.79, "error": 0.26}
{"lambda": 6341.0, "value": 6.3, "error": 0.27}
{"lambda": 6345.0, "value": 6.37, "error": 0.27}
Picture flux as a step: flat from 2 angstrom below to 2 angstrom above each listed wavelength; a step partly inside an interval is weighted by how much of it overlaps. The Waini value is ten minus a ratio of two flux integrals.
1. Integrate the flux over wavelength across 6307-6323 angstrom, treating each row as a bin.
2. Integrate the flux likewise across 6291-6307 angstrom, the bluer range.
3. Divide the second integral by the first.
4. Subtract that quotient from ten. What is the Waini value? 8.84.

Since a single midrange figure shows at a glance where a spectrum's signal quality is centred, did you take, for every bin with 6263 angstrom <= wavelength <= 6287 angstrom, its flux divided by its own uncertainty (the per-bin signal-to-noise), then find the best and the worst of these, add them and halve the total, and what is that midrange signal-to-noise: 20.7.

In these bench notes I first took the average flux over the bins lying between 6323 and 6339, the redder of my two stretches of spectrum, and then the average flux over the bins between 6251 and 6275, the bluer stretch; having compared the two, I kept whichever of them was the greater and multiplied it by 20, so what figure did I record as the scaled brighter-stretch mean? 120.0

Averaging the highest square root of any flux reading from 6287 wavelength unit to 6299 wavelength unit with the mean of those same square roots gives 2.41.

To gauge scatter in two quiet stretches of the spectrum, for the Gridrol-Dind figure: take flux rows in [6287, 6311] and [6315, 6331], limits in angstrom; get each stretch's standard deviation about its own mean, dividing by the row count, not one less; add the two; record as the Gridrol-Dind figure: 0.884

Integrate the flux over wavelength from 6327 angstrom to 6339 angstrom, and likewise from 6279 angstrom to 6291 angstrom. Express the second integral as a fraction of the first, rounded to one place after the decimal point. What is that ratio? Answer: 1.1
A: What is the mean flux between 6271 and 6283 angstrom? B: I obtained 6.16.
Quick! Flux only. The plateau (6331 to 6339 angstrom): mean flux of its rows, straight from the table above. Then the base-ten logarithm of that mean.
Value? 0.77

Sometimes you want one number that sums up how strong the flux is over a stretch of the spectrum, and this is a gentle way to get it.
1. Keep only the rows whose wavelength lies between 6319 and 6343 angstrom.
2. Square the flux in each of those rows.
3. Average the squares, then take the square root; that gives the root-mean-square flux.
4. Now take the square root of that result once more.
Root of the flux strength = 2.43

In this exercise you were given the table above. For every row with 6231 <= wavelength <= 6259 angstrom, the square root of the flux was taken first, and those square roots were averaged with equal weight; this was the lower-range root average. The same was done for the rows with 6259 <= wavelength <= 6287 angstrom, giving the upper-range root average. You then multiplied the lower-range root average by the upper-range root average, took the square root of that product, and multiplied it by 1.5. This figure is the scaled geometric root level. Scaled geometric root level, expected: 3.59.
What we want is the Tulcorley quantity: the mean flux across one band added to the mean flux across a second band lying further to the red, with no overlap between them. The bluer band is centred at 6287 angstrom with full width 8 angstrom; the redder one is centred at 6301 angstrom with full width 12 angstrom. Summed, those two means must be 12.09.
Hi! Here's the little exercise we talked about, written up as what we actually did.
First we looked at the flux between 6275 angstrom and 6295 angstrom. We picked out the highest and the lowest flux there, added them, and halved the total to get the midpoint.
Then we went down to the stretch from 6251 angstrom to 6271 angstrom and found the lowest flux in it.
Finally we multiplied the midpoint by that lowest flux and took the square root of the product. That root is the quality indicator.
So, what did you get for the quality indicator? 5.56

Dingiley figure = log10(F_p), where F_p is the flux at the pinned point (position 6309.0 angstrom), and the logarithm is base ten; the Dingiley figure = 0.72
